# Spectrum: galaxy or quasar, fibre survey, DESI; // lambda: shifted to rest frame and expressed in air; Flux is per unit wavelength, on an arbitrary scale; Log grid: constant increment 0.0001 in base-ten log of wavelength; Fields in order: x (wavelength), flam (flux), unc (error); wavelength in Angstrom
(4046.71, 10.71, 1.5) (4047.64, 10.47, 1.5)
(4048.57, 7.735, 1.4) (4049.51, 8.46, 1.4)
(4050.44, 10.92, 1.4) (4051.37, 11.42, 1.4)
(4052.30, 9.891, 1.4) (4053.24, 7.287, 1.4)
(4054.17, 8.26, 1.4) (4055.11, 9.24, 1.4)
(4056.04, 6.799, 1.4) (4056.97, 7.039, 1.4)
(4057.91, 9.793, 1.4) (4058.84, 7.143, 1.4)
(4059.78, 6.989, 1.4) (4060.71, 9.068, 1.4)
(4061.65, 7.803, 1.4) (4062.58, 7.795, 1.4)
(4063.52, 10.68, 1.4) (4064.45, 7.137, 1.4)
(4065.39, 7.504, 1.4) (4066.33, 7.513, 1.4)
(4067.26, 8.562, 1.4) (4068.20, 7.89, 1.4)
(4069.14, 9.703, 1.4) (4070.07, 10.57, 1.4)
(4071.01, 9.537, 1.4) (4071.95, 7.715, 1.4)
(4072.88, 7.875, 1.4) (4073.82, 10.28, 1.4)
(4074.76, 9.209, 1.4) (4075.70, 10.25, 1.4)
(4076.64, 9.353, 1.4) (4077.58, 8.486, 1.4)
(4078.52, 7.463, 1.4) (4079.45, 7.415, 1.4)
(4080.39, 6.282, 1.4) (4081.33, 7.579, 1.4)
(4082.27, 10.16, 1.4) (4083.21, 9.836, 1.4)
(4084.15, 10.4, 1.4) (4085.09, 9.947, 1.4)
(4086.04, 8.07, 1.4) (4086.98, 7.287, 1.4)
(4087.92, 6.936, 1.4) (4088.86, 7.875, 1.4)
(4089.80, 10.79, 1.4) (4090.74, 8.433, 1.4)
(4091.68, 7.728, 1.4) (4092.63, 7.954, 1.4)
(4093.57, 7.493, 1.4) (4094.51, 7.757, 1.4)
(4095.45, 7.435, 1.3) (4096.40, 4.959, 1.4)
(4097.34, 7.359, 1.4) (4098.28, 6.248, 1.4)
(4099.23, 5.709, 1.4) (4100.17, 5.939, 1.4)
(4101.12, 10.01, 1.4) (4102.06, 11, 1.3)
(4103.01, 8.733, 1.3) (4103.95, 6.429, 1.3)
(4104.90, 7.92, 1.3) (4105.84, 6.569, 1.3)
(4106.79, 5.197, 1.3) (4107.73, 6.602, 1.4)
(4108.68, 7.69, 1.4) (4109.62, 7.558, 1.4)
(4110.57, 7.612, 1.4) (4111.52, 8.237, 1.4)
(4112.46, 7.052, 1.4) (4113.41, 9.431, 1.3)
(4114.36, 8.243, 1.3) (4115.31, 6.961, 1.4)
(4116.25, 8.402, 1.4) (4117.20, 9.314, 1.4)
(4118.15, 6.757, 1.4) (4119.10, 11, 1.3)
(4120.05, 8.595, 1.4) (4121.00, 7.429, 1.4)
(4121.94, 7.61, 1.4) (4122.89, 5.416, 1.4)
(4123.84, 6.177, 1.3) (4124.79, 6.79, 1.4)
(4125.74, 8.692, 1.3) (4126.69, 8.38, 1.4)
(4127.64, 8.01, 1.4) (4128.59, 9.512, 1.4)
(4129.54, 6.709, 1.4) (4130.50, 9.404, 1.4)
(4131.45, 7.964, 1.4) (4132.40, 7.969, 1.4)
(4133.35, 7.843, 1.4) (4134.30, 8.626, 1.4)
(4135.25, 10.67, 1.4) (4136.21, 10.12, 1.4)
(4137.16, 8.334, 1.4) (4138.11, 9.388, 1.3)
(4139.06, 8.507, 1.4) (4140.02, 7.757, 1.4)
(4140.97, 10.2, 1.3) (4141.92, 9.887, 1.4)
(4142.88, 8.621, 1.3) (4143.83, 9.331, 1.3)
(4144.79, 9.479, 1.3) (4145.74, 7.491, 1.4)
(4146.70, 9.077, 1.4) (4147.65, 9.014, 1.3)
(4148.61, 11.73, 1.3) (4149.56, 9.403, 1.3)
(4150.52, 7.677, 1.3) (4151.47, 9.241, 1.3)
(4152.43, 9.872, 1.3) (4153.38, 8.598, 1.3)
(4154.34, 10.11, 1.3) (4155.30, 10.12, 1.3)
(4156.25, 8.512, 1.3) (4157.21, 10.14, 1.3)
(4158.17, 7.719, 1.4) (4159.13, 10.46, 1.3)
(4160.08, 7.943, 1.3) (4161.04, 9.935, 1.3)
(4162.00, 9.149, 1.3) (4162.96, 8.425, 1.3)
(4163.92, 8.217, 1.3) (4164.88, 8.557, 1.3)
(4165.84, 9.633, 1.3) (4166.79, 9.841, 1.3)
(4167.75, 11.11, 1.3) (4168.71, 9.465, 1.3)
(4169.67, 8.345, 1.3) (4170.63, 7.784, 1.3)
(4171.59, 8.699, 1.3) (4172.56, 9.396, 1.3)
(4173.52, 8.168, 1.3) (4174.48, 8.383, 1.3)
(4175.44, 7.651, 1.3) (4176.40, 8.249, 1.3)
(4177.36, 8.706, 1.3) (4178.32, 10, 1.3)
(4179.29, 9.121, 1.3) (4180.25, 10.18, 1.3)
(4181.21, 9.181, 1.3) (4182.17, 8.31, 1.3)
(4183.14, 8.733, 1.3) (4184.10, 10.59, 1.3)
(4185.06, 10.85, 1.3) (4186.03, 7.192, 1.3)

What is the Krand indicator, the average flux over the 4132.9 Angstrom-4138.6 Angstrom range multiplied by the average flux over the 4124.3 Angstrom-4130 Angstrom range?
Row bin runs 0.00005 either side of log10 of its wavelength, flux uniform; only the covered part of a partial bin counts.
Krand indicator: 73.5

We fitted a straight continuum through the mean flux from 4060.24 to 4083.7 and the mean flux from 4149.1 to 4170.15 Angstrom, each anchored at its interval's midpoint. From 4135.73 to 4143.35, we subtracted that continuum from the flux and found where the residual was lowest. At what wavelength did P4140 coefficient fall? 4140.02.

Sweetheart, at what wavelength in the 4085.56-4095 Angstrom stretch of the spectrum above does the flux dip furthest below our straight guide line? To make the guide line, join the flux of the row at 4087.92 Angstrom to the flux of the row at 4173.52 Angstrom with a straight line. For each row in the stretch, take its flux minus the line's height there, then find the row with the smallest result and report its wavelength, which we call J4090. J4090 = 4087.92 Angstrom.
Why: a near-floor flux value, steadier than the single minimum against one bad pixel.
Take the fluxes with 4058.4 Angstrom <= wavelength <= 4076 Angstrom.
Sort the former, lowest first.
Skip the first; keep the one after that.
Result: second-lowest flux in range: 7.137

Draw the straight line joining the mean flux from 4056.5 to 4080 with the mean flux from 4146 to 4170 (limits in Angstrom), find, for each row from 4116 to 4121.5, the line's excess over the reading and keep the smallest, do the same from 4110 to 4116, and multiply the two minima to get 1.1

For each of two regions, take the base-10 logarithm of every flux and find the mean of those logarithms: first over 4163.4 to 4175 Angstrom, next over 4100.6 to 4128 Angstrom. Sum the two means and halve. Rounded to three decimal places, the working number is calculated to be 0.919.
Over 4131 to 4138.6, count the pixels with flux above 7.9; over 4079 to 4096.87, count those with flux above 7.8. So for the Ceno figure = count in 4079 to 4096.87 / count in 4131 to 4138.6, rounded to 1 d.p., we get 1.3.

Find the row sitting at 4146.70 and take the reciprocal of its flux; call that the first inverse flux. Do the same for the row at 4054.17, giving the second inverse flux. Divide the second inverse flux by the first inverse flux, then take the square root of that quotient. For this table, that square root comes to 1.05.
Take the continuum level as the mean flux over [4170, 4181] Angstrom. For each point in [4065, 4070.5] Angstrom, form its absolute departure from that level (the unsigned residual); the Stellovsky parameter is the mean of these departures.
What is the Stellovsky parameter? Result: 1.05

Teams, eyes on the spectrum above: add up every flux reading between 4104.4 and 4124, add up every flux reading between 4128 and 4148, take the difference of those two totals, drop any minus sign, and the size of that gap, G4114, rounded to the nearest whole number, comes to 26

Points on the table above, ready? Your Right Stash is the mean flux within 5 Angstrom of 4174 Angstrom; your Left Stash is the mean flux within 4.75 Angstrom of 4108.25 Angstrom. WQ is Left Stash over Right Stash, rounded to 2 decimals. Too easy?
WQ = 0.83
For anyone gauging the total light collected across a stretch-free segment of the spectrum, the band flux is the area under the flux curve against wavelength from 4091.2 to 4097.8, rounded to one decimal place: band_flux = 47.8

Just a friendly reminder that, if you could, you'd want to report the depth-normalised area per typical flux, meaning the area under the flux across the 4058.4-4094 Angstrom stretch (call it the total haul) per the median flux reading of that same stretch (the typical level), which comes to 38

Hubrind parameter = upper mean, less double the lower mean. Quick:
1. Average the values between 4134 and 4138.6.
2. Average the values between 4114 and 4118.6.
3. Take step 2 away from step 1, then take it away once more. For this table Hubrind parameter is -6.4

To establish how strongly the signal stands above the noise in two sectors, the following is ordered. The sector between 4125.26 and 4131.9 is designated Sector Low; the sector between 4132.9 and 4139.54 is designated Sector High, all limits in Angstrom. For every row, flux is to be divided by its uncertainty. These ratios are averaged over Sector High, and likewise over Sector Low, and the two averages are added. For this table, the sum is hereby 12.61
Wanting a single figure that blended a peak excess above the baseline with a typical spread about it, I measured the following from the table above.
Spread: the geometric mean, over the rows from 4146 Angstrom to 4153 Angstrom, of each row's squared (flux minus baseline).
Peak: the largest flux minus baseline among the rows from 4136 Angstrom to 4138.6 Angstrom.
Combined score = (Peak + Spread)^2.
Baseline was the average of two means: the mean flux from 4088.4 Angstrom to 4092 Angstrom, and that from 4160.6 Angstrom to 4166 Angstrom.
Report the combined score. 2.7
